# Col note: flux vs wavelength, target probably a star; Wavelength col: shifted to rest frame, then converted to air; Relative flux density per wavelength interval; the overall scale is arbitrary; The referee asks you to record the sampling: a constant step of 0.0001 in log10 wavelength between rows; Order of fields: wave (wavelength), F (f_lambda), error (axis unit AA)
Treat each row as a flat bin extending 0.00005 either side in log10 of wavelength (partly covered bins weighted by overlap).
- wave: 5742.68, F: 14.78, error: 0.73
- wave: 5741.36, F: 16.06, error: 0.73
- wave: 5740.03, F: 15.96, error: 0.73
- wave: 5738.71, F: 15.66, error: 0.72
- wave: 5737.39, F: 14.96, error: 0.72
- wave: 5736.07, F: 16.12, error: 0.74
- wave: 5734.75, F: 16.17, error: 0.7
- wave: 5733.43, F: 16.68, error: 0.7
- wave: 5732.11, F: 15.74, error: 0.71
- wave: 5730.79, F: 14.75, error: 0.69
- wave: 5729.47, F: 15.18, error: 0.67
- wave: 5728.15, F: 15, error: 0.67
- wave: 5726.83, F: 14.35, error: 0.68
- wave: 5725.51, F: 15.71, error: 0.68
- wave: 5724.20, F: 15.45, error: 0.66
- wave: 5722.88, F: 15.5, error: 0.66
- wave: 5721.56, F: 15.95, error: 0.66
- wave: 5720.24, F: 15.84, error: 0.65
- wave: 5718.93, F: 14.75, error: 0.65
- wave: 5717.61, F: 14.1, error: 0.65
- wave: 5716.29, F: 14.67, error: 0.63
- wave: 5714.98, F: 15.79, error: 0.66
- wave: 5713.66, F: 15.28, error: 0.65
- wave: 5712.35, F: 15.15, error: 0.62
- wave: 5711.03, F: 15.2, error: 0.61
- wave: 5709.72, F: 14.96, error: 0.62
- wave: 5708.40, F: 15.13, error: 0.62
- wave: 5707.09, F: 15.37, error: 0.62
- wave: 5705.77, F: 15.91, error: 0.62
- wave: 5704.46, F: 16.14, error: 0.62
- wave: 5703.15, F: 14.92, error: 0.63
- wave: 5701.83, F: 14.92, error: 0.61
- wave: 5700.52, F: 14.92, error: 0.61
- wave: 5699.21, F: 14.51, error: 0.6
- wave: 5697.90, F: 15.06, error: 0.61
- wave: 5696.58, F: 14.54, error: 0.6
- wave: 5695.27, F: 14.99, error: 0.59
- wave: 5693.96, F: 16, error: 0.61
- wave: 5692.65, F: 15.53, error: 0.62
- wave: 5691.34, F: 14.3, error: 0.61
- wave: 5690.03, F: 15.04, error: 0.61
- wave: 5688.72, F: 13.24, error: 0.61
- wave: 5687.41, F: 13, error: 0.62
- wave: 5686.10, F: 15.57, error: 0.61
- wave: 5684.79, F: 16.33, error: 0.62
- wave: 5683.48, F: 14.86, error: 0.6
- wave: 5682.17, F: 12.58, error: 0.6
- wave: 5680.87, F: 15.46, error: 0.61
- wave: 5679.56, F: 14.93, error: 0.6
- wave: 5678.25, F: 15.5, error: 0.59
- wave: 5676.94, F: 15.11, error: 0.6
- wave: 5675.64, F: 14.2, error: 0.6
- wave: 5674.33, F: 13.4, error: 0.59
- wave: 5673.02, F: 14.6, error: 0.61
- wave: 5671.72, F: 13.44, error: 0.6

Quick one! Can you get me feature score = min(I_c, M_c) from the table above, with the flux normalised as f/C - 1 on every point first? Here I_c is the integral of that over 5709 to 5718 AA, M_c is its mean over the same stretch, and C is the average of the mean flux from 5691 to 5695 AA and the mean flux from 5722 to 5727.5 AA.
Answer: -0.15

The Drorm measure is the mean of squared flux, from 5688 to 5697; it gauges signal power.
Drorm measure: 220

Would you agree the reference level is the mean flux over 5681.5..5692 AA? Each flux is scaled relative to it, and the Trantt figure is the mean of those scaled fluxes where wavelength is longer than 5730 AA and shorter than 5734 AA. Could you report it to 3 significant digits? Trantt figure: 1.09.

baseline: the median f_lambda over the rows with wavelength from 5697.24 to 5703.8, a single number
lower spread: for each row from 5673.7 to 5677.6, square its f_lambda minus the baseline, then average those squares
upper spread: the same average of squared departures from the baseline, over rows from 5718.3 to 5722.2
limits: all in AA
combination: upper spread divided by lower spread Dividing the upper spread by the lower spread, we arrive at 0.7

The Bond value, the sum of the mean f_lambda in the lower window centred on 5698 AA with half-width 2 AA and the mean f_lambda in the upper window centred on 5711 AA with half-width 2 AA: 29.8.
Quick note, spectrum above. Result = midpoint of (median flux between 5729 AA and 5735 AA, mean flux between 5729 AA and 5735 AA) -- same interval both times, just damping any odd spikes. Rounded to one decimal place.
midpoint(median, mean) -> 15.7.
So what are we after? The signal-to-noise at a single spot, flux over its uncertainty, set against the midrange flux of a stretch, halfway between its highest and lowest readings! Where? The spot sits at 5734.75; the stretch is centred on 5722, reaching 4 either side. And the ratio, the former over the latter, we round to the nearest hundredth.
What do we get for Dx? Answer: 1.50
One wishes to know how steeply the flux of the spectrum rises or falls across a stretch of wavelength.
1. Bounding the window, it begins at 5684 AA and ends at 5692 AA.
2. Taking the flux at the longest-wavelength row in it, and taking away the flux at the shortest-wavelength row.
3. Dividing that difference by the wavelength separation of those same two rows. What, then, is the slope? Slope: -0.31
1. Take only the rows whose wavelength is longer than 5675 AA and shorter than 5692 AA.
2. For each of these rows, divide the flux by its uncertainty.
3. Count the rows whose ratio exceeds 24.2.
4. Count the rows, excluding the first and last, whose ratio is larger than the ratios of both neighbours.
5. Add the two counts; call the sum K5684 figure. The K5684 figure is 12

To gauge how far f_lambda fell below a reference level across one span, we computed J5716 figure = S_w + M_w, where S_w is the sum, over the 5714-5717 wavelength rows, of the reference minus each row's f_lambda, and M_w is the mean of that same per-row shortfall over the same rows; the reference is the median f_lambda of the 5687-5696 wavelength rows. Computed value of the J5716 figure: -0.7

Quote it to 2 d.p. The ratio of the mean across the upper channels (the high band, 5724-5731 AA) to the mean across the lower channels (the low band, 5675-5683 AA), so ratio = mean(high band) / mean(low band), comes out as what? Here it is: 1.03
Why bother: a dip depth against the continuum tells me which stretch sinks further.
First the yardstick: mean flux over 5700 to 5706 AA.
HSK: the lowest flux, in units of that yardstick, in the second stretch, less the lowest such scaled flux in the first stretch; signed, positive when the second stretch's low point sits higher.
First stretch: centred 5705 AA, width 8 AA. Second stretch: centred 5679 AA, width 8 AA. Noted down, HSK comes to -0.15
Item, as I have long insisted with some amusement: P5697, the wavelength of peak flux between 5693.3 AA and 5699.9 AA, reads 5693.96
